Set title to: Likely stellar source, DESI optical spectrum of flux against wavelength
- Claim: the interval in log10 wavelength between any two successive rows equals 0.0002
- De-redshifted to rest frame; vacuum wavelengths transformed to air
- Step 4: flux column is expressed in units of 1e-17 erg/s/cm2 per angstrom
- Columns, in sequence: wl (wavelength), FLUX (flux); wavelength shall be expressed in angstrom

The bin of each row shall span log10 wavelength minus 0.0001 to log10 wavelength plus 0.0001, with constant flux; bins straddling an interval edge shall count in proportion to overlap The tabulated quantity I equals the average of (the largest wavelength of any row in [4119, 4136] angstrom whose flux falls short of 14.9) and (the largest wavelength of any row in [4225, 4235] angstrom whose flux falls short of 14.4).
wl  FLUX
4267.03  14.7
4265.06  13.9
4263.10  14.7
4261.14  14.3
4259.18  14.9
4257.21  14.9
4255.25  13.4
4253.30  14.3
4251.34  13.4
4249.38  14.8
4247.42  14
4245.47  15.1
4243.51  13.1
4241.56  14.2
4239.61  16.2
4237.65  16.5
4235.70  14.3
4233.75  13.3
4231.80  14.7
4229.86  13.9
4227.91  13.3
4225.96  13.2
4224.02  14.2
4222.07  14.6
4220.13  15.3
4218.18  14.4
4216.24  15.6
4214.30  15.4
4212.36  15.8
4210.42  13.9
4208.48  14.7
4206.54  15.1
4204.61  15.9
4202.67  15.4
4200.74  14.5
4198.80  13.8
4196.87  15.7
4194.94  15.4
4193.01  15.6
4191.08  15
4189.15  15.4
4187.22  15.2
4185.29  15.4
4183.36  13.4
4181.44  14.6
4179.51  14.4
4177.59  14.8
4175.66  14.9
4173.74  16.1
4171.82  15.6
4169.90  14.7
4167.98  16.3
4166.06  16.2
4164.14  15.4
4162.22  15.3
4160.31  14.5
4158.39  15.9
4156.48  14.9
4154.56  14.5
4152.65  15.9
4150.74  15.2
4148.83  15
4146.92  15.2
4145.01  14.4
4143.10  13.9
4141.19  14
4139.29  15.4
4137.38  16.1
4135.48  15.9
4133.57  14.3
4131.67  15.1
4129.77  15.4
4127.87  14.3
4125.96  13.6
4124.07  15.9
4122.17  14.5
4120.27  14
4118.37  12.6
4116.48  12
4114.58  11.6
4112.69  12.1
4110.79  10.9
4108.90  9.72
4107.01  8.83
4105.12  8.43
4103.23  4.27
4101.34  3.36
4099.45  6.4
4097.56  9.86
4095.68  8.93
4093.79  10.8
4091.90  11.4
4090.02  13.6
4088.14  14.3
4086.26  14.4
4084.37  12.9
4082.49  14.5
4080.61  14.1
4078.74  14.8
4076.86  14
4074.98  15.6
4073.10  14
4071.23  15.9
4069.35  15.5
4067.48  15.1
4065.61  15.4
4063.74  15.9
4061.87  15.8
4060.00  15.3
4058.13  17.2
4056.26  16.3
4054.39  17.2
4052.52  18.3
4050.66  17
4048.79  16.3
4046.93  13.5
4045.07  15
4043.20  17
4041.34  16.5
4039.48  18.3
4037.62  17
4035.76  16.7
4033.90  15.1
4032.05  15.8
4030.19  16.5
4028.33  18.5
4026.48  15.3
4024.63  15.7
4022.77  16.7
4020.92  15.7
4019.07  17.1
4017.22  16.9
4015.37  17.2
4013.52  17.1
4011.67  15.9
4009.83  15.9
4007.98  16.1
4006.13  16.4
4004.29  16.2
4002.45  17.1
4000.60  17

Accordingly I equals 4183.7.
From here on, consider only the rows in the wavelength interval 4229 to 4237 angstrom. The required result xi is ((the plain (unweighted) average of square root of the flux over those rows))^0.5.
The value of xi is 1.94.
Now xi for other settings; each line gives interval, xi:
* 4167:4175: 1.99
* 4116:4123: 1.91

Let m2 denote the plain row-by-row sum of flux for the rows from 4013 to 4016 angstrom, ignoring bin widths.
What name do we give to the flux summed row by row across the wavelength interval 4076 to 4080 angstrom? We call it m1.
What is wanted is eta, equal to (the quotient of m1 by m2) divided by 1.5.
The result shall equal 0.56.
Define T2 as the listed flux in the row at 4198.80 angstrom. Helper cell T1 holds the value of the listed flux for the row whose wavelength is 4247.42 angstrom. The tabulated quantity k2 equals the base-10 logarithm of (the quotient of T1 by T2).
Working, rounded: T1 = 14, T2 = 13.8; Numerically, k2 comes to 0.01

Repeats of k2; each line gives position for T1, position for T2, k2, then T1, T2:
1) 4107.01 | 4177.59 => -0.22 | 8.83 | 14.8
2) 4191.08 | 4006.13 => -0.04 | 15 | 16.4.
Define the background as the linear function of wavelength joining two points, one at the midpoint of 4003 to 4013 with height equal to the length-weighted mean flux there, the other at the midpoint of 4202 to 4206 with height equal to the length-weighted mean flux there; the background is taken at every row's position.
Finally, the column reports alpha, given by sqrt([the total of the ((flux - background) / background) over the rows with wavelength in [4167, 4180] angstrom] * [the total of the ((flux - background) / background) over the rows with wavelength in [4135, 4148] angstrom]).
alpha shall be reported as 0.27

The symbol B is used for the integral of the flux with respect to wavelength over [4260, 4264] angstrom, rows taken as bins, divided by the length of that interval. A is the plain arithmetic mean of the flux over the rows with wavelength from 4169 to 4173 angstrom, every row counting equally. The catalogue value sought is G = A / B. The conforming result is 1.04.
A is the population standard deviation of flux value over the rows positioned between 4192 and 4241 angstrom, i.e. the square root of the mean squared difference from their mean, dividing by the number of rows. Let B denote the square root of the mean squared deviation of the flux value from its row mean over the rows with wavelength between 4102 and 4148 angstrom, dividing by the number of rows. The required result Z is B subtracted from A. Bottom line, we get -1.9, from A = 0.92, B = 2.8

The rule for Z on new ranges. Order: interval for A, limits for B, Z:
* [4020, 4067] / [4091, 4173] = -2.1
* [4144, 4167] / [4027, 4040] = -0.6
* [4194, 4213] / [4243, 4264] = 0.1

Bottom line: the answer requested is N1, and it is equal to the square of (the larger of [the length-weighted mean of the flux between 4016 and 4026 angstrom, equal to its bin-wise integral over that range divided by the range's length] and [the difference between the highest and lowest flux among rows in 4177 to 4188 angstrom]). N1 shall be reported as 269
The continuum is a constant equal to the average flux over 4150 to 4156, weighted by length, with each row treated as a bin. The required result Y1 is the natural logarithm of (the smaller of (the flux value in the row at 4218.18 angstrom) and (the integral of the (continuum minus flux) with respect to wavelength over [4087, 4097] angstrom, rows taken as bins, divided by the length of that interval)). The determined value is 1.2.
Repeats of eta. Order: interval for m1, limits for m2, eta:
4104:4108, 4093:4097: 0.58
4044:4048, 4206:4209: 0.64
